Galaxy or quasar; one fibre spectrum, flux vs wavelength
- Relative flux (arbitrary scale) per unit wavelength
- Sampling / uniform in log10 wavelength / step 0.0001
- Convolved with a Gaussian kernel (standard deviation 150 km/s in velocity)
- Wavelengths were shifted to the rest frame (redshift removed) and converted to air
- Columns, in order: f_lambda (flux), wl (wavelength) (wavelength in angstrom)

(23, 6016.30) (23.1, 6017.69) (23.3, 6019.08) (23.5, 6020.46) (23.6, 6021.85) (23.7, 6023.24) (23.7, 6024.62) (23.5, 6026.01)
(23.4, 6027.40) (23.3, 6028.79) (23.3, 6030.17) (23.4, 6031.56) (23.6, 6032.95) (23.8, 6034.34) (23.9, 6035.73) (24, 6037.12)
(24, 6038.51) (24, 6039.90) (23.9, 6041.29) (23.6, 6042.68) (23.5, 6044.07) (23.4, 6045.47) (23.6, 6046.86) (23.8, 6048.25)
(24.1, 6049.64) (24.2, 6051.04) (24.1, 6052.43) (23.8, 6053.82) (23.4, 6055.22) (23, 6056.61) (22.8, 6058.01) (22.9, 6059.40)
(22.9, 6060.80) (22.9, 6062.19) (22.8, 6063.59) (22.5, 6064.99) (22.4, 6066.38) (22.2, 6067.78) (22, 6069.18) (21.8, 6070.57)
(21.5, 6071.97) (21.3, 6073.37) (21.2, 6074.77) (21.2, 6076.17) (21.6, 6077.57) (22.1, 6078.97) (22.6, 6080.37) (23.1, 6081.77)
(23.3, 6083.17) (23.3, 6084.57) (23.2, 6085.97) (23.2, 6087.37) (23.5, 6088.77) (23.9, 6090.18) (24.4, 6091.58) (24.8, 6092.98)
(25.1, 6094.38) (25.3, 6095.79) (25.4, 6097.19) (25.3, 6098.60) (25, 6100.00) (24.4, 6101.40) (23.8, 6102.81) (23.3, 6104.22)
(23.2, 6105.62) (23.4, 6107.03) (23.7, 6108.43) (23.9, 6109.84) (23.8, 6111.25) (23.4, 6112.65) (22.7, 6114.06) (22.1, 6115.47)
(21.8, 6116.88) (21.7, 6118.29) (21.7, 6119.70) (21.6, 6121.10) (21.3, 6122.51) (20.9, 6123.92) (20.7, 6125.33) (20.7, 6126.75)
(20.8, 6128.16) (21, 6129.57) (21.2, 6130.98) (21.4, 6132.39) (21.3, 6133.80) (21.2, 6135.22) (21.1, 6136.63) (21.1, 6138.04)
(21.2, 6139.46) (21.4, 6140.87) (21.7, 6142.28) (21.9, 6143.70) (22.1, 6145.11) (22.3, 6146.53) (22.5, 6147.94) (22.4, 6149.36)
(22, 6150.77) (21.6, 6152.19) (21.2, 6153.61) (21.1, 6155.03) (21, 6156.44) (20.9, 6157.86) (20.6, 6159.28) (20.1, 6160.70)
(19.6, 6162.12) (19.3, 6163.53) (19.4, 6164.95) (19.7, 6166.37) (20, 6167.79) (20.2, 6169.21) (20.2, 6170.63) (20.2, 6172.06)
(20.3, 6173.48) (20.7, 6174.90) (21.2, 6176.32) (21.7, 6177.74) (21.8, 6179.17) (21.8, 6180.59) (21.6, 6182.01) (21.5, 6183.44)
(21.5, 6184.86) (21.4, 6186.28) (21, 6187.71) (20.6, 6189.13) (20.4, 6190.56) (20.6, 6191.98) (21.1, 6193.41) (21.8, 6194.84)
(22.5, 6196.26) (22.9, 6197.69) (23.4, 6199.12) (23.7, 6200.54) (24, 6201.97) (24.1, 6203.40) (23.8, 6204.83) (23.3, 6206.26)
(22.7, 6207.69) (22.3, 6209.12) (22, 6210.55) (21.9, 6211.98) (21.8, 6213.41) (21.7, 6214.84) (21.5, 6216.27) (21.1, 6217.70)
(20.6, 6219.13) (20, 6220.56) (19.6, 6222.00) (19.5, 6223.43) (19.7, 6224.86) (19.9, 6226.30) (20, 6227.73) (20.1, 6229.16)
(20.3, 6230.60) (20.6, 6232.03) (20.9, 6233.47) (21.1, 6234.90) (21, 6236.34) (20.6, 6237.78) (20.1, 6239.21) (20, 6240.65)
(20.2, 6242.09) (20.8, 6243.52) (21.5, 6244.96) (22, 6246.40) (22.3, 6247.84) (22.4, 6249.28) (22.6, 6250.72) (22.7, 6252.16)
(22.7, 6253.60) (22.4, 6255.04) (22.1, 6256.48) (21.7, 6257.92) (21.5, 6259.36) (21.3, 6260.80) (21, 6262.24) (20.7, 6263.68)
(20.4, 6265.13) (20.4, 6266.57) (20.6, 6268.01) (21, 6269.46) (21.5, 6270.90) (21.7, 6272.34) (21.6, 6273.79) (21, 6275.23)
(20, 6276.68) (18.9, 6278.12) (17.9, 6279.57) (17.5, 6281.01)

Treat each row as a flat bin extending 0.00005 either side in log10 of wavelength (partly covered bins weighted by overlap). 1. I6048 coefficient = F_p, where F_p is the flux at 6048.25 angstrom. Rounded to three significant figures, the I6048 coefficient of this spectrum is 23.8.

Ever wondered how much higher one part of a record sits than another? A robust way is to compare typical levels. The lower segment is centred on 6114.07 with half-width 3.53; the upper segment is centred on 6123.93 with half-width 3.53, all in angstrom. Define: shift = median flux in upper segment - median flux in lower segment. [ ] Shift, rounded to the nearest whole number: -2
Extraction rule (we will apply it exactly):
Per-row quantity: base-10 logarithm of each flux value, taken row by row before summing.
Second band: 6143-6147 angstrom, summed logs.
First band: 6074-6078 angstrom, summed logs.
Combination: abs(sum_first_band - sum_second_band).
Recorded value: 0.046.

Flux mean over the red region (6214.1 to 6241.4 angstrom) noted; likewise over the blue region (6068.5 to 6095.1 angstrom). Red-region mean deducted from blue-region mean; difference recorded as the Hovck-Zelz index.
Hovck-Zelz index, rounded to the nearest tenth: 2.4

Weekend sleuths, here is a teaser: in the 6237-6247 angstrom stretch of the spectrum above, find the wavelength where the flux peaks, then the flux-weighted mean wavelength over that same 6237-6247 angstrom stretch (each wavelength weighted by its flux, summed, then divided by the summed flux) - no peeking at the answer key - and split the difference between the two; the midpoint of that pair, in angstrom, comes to 6244.3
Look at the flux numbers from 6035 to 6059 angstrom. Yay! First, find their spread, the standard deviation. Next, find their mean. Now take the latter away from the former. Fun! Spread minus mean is -23.3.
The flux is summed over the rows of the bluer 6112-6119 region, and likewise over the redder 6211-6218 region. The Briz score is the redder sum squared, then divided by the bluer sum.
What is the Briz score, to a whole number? 104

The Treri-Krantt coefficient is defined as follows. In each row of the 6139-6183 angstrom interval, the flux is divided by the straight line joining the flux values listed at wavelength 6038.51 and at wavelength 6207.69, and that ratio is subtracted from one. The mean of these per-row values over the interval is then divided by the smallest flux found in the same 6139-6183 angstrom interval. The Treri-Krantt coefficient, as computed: 0.0046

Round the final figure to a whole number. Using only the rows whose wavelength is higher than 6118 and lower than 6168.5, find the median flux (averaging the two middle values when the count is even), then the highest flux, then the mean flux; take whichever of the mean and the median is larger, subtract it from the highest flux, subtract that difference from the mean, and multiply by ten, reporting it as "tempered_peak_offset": 198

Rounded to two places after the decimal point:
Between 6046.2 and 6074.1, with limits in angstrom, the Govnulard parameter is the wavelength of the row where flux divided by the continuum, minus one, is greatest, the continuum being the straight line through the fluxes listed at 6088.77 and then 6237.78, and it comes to 6051.04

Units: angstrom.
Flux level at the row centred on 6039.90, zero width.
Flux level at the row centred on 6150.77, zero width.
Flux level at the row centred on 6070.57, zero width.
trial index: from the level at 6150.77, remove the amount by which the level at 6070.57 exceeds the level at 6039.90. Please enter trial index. 24.2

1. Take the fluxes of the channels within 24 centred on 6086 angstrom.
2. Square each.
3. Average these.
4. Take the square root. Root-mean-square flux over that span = 23.4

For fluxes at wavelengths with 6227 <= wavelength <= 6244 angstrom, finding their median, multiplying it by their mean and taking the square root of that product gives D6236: 20.5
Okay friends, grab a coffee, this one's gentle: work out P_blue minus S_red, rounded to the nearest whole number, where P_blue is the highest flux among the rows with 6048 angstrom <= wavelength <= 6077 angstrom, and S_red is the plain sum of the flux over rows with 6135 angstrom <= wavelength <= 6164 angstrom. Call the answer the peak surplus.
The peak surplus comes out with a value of -422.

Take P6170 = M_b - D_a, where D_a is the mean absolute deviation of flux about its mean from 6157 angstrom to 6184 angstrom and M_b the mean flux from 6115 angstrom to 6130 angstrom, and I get 20.6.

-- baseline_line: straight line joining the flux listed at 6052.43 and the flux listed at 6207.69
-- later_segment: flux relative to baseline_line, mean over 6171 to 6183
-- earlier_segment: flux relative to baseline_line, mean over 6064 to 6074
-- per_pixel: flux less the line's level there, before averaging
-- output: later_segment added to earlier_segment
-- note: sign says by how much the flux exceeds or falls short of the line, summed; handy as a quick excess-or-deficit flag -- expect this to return -3.8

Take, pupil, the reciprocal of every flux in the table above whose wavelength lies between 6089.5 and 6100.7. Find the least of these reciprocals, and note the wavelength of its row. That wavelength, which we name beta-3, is 6097.19 angstrom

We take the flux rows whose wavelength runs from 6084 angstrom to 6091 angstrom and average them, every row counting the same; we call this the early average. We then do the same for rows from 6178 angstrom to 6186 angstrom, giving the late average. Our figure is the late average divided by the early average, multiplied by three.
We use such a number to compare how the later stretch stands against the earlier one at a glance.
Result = 2.8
